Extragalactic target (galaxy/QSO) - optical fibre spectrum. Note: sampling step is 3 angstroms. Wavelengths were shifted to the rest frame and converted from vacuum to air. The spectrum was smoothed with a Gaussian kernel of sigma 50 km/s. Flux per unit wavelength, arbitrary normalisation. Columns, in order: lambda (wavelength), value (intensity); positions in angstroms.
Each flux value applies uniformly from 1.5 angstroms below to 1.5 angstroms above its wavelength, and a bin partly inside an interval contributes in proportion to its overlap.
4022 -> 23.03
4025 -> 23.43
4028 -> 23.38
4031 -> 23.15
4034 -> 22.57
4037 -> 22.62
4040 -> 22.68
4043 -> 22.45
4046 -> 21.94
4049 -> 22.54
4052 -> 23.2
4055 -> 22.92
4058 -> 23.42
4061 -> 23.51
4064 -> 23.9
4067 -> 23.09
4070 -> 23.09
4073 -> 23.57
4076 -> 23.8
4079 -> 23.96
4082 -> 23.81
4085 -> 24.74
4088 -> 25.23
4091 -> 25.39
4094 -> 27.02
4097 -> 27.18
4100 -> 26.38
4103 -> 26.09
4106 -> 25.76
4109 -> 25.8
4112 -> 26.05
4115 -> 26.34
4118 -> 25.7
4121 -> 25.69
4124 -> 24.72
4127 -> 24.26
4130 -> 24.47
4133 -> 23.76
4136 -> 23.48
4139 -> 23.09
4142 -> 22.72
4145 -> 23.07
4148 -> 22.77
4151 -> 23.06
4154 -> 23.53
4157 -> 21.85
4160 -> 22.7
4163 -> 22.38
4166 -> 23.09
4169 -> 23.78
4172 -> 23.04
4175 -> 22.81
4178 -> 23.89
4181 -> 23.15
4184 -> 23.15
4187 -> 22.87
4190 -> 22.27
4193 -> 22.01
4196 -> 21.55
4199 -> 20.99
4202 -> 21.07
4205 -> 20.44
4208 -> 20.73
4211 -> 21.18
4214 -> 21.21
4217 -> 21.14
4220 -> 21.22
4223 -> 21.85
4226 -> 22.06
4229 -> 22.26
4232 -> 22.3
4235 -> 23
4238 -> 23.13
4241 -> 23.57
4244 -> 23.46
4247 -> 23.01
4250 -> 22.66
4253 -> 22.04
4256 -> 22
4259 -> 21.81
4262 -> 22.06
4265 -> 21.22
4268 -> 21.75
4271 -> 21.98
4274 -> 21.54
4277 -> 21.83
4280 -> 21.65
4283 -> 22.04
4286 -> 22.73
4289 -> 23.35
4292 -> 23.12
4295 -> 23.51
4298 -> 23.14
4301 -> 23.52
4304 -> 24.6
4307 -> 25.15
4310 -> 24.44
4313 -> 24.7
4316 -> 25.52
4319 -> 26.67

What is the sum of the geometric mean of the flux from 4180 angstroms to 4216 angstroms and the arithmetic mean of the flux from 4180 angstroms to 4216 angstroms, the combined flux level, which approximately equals 43.4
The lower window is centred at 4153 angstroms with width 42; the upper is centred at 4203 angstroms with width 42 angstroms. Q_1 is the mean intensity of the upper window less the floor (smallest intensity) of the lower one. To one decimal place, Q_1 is -0.3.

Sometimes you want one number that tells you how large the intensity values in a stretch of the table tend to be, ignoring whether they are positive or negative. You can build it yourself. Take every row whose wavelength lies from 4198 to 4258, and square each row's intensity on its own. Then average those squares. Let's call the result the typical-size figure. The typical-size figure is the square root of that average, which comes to 22.0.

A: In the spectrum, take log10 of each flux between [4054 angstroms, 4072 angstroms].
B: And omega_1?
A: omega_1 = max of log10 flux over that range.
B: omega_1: 1.378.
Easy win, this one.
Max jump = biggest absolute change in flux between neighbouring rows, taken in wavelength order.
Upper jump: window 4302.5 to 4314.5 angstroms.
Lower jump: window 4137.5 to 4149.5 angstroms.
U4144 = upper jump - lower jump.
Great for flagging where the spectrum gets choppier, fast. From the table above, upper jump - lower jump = 0.3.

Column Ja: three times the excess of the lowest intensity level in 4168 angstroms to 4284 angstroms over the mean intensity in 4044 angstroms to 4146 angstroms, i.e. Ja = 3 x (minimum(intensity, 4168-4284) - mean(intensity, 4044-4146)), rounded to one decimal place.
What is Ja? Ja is -11.9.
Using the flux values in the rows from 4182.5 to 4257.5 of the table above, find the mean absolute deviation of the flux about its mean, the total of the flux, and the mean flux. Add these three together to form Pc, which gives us 574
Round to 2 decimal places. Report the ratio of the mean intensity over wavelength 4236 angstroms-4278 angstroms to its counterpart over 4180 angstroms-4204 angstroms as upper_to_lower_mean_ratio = 1.01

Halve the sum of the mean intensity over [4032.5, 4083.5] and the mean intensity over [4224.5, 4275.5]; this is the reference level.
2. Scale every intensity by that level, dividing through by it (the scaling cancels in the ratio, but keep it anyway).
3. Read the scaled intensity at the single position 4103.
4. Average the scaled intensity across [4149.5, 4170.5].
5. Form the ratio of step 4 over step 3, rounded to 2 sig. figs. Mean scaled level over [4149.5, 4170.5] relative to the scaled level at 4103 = 0.88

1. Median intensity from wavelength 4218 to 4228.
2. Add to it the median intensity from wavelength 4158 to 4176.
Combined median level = 44.8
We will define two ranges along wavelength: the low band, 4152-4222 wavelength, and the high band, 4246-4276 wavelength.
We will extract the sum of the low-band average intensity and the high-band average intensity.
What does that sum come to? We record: 44.2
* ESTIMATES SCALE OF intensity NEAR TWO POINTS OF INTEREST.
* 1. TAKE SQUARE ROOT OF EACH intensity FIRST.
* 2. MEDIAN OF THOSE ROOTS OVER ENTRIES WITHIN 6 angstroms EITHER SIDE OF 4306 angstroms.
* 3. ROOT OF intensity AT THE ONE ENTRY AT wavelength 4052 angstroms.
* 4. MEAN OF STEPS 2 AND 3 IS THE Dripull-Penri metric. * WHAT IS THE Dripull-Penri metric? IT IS 4.88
